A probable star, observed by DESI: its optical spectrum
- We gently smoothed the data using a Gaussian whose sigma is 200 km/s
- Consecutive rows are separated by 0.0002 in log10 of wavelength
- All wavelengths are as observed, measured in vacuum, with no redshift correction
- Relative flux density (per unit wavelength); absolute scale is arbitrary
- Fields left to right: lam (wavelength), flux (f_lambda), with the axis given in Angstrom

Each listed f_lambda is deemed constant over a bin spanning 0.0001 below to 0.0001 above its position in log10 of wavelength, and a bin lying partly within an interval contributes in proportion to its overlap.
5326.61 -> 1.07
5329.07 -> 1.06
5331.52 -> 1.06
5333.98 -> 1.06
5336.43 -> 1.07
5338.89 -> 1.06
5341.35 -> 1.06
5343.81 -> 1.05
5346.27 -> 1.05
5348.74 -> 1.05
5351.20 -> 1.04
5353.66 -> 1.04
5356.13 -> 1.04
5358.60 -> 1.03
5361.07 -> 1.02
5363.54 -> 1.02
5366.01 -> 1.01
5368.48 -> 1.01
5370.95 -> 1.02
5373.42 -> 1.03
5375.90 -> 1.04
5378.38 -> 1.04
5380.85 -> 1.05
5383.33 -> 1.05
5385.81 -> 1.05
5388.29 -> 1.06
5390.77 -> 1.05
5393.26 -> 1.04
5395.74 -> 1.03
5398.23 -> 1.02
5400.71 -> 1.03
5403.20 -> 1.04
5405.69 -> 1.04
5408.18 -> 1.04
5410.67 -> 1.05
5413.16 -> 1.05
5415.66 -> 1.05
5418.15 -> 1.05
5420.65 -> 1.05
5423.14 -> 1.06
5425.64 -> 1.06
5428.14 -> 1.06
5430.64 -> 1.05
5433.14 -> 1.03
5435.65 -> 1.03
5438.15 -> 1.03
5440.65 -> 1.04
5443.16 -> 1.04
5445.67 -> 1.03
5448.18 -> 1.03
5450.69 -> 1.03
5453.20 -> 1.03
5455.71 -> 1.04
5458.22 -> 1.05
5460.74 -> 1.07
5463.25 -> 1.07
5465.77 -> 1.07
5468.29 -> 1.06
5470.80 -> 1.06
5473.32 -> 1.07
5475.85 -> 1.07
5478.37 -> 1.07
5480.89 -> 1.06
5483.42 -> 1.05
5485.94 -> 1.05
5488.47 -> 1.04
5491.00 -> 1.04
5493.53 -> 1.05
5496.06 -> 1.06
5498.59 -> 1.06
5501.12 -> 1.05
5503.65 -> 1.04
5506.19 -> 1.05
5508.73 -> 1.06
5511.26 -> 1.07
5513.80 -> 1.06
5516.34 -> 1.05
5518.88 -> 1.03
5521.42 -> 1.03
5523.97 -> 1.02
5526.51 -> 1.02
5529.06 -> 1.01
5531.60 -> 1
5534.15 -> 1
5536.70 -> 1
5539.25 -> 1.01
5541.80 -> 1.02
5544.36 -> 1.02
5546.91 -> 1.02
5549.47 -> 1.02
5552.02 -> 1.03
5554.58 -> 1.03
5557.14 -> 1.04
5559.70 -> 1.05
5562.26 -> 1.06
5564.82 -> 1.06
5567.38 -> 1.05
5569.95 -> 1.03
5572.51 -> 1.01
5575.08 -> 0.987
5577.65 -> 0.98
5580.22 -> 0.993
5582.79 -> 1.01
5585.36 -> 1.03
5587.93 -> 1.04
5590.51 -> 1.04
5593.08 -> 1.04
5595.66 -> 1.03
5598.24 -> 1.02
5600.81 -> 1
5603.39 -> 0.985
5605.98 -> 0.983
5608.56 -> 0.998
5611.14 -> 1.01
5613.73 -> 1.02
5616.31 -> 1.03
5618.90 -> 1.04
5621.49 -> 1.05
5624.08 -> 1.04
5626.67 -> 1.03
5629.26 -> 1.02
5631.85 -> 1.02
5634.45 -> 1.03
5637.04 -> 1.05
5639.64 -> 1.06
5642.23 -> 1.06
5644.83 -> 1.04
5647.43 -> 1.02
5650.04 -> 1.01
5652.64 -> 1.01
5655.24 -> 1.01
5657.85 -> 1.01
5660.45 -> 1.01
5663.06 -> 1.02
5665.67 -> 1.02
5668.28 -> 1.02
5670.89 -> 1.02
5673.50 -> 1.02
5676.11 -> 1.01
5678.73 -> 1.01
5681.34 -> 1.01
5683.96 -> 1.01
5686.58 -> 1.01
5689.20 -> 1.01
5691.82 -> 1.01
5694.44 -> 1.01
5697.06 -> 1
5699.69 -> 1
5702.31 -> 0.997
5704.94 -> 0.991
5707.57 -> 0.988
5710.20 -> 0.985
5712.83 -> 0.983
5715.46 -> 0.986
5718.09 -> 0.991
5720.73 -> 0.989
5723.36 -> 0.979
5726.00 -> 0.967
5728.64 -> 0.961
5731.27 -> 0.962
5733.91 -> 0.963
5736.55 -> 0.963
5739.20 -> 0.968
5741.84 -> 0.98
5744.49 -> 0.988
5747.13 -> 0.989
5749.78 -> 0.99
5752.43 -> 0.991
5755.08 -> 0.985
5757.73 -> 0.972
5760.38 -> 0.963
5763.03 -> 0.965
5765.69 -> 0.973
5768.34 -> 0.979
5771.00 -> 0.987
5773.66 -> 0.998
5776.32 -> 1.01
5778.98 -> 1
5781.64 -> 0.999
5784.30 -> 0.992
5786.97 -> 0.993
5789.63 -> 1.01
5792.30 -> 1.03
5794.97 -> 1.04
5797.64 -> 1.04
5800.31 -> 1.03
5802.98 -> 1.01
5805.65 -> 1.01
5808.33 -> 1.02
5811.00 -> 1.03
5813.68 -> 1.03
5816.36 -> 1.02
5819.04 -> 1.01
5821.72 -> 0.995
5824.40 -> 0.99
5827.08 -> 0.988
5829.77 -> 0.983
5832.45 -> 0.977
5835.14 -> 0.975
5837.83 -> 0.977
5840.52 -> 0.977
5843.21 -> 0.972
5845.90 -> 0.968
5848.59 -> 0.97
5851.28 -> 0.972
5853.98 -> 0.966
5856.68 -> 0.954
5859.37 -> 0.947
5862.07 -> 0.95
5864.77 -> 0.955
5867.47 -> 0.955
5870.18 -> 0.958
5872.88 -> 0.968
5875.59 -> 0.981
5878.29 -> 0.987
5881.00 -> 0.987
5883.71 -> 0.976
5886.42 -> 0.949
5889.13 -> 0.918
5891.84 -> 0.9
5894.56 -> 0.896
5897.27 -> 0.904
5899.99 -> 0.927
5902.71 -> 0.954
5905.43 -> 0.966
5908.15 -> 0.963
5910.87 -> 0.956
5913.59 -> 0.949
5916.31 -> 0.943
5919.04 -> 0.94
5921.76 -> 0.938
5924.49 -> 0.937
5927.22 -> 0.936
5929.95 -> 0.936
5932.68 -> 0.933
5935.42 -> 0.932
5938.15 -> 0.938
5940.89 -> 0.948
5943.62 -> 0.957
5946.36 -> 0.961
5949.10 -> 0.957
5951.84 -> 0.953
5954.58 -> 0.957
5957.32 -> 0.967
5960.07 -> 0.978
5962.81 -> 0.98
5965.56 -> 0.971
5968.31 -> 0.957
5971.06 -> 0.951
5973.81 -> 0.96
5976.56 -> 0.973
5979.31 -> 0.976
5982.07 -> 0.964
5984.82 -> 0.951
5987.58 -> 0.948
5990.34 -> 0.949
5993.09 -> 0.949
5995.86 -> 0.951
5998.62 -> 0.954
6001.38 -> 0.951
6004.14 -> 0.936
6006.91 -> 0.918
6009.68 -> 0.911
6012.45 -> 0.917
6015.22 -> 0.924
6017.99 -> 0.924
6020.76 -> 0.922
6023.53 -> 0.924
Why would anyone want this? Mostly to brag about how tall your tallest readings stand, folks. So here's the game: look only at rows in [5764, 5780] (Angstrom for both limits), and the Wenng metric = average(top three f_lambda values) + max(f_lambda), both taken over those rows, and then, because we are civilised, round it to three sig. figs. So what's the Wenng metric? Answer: 2.01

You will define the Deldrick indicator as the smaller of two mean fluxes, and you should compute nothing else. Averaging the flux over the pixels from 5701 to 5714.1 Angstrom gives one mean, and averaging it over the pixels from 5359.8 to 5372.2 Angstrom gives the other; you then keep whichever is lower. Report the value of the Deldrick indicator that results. 0.99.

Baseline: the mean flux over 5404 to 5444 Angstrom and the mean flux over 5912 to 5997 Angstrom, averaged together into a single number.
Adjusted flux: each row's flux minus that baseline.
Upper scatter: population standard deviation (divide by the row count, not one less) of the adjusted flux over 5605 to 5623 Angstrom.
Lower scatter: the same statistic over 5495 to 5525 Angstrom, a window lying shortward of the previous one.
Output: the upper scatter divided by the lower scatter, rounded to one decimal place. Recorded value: 1.5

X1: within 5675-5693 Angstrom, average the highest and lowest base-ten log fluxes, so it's 0.004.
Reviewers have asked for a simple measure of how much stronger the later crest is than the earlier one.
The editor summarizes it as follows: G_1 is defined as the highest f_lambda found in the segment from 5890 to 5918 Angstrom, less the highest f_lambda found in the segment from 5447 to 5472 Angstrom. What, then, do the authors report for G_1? -0.10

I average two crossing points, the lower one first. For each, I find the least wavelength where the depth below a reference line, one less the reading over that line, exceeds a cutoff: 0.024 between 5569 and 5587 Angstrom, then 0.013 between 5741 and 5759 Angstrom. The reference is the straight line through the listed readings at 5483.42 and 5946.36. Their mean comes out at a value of 5658.5 Angstrom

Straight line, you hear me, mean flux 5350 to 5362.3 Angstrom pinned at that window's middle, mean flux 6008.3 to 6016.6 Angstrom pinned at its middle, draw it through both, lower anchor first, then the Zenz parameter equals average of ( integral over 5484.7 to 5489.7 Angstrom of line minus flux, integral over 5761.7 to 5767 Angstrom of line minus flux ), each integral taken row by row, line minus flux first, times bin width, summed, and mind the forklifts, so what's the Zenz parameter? -0.11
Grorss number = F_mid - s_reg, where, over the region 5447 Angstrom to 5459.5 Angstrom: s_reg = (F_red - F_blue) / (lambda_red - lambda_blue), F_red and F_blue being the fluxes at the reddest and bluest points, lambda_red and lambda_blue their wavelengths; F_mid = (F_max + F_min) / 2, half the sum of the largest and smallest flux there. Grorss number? 1.04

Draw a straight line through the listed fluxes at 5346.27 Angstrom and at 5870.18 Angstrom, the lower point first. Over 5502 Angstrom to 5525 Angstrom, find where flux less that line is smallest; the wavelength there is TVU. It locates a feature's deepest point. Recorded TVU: 5523.97 Angstrom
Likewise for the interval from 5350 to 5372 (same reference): 5366.01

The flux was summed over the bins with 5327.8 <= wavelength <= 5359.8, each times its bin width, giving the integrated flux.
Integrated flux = 33.6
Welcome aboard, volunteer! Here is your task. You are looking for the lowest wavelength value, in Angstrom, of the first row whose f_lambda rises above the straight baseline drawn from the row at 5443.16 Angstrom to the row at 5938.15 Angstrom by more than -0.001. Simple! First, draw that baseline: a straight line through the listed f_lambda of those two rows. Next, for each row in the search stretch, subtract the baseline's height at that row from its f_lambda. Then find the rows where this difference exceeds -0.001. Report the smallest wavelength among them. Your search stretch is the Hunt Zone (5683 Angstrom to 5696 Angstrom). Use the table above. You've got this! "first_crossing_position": 5683.96 Angstrom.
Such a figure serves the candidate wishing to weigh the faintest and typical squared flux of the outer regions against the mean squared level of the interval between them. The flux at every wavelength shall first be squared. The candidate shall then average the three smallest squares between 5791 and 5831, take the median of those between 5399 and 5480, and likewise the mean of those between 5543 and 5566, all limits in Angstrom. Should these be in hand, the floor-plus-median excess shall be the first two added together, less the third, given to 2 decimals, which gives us 1.00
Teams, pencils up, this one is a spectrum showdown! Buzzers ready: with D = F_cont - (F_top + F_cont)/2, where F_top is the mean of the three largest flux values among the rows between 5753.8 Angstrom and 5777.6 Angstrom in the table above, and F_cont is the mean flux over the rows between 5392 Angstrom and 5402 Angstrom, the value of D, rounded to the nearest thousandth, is 0.016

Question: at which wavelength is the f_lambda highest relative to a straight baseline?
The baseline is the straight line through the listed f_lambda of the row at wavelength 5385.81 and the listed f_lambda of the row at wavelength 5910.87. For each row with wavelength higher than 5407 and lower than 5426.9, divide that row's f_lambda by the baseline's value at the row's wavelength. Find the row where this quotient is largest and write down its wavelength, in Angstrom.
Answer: 5425.64 Angstrom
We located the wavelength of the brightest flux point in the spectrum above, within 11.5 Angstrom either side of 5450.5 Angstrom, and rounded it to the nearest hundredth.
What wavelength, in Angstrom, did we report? 5460.74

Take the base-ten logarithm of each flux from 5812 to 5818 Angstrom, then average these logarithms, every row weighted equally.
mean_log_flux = 0.011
